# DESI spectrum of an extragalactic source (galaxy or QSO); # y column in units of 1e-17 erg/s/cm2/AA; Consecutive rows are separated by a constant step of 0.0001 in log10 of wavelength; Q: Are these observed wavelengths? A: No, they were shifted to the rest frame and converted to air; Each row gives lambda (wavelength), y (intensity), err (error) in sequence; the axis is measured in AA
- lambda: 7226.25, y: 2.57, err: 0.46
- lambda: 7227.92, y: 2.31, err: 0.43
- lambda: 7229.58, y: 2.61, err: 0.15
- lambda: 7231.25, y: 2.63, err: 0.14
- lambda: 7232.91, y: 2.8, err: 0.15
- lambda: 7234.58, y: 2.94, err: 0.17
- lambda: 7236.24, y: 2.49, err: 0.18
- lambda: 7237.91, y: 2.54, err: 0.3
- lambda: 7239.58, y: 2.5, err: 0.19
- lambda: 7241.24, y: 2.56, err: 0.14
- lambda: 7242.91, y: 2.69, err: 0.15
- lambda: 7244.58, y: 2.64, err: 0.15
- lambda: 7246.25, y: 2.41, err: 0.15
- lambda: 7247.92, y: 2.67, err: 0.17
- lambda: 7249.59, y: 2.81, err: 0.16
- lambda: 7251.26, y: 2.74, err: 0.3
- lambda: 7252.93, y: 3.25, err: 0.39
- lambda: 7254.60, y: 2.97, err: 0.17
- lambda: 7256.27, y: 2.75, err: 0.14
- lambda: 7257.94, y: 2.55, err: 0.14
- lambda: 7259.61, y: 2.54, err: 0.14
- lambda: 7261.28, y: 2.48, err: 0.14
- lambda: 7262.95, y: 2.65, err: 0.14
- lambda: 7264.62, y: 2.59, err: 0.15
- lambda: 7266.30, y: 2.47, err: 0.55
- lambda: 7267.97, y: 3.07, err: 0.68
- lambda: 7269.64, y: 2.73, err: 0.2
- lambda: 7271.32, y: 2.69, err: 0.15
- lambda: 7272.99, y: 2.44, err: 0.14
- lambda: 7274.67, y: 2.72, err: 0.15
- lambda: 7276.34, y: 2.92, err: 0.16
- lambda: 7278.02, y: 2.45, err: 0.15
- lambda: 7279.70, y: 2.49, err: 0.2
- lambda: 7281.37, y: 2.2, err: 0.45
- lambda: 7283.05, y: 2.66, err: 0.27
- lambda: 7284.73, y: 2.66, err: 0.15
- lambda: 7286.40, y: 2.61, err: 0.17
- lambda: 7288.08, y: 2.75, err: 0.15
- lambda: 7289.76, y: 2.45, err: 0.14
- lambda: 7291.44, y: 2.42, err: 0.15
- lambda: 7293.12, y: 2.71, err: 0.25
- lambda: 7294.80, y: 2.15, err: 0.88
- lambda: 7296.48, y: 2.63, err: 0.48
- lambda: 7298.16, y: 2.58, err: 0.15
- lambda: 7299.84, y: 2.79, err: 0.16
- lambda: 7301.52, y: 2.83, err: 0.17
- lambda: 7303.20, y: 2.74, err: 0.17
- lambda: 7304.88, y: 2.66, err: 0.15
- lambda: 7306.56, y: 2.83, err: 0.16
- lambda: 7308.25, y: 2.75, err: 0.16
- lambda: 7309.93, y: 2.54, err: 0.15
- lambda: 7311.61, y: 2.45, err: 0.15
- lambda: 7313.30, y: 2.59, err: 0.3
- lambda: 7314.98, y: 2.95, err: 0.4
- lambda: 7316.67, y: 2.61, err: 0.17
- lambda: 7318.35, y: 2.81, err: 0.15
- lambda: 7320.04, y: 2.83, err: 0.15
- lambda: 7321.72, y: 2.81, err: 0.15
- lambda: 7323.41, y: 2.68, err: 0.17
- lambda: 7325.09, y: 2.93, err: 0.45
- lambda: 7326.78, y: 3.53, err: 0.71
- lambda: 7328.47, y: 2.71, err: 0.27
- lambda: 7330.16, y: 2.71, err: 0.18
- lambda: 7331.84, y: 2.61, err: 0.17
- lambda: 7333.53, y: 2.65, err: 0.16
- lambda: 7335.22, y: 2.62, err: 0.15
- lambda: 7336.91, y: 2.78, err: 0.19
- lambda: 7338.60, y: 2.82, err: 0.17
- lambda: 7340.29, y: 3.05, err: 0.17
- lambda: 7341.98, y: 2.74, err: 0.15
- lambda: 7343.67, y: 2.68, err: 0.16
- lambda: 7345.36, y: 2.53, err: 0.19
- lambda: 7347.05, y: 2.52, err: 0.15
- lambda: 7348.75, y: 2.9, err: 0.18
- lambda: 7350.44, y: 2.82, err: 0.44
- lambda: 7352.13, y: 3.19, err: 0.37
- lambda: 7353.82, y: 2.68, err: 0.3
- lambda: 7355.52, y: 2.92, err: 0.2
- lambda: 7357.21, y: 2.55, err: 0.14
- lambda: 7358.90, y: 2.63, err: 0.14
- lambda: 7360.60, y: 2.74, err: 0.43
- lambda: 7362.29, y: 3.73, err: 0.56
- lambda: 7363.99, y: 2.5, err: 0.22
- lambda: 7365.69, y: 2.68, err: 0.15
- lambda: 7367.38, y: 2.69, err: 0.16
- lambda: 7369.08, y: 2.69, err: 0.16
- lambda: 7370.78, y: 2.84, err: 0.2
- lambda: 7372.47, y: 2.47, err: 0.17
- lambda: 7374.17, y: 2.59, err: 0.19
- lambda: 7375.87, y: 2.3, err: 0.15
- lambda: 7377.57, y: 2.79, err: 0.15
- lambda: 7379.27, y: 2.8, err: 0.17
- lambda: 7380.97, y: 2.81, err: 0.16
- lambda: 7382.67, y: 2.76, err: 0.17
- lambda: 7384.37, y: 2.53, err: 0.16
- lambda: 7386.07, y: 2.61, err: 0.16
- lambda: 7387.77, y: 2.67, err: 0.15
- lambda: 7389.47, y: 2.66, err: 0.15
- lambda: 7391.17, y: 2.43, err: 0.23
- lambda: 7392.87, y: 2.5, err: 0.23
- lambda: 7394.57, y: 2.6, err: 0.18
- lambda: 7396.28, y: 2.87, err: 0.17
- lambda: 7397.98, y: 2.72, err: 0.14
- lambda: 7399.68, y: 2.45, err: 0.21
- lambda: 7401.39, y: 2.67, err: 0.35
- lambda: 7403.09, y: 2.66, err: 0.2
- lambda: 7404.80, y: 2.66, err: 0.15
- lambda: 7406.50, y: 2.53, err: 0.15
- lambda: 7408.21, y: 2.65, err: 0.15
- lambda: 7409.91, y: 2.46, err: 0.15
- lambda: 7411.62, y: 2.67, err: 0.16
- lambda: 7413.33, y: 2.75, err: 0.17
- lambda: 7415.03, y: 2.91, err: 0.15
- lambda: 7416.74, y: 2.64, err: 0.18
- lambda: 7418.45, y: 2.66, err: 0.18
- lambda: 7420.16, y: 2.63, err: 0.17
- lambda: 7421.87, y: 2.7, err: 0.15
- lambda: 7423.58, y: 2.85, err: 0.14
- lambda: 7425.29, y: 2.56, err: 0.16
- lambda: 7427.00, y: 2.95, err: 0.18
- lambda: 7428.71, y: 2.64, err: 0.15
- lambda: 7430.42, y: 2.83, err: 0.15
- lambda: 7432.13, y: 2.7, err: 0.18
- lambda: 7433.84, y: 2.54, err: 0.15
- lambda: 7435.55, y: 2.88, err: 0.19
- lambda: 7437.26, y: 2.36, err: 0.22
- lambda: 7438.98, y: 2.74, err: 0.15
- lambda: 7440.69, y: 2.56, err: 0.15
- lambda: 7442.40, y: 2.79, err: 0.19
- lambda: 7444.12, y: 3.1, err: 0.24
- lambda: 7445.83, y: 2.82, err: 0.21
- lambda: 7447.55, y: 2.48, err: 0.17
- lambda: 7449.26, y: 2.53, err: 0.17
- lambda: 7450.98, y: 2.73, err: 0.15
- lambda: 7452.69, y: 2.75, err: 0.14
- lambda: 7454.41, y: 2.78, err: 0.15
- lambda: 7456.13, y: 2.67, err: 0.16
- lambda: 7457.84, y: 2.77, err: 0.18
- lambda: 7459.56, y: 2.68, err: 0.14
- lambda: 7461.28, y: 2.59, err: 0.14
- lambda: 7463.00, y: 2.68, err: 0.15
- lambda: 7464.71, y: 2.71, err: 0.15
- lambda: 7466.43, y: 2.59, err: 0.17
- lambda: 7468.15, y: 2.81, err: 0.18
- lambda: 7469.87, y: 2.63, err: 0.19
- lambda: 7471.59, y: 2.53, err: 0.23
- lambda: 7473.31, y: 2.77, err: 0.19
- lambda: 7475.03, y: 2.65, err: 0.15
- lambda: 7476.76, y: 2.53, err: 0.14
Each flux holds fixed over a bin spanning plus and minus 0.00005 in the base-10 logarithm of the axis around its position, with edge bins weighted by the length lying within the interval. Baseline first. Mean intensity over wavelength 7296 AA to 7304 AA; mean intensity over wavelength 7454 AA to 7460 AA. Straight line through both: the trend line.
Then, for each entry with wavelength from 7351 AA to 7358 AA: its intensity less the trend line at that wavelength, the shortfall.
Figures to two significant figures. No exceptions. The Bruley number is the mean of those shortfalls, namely 0.12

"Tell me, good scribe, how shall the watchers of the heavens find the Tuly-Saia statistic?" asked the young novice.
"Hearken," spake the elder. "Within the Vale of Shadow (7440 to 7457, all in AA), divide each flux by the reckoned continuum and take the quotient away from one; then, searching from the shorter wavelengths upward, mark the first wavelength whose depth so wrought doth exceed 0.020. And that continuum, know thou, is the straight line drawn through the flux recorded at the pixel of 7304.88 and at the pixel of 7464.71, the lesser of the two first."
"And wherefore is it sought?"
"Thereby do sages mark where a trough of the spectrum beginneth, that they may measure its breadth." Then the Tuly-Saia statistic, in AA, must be 7440.69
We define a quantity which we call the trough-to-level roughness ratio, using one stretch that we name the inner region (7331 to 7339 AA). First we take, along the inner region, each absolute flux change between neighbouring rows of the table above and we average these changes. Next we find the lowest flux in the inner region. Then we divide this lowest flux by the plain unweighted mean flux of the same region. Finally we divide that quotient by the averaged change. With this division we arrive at 14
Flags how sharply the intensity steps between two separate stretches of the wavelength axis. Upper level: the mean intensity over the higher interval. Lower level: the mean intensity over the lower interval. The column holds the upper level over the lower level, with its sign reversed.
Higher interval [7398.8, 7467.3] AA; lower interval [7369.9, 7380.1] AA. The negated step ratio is -1.02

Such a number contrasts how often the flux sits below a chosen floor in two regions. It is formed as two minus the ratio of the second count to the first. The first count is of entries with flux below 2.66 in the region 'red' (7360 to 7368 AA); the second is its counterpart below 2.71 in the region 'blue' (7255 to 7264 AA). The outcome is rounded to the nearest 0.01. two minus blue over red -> -2.00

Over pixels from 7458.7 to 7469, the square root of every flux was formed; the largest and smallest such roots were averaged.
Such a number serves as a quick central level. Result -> 1.64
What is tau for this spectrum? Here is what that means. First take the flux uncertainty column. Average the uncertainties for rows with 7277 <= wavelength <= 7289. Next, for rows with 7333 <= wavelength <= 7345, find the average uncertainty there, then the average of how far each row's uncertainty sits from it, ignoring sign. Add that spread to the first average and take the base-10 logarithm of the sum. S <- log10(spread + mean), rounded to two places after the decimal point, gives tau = -0.64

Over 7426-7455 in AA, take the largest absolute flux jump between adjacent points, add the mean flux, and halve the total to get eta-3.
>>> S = 1.62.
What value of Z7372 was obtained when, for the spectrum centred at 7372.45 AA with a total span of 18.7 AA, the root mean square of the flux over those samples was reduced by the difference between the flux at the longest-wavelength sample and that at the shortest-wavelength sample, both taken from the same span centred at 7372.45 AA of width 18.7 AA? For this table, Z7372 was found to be 2.3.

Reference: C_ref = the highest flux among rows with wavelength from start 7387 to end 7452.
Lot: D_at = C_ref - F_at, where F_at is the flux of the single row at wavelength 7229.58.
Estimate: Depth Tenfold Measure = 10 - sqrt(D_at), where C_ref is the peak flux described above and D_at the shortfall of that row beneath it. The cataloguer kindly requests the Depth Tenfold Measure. 9.30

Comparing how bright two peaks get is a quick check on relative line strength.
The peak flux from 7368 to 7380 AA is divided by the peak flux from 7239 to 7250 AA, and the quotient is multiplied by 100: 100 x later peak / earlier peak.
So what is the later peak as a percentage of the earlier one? 101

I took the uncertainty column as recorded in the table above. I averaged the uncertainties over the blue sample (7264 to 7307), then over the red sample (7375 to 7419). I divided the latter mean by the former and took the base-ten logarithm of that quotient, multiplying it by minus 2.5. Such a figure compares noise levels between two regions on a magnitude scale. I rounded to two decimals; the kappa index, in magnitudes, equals 0.40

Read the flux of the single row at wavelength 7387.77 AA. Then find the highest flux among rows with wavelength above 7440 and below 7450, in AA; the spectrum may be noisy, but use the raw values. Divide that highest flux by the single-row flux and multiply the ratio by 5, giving 5.8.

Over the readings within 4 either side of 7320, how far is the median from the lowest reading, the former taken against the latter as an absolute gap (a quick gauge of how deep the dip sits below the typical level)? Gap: 0.20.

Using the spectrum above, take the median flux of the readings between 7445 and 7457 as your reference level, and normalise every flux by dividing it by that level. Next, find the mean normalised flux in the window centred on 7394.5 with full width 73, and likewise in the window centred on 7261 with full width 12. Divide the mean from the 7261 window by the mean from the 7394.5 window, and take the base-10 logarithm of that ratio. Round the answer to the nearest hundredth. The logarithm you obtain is -0.02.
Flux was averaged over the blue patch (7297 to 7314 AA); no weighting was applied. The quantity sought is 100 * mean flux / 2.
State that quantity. 134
